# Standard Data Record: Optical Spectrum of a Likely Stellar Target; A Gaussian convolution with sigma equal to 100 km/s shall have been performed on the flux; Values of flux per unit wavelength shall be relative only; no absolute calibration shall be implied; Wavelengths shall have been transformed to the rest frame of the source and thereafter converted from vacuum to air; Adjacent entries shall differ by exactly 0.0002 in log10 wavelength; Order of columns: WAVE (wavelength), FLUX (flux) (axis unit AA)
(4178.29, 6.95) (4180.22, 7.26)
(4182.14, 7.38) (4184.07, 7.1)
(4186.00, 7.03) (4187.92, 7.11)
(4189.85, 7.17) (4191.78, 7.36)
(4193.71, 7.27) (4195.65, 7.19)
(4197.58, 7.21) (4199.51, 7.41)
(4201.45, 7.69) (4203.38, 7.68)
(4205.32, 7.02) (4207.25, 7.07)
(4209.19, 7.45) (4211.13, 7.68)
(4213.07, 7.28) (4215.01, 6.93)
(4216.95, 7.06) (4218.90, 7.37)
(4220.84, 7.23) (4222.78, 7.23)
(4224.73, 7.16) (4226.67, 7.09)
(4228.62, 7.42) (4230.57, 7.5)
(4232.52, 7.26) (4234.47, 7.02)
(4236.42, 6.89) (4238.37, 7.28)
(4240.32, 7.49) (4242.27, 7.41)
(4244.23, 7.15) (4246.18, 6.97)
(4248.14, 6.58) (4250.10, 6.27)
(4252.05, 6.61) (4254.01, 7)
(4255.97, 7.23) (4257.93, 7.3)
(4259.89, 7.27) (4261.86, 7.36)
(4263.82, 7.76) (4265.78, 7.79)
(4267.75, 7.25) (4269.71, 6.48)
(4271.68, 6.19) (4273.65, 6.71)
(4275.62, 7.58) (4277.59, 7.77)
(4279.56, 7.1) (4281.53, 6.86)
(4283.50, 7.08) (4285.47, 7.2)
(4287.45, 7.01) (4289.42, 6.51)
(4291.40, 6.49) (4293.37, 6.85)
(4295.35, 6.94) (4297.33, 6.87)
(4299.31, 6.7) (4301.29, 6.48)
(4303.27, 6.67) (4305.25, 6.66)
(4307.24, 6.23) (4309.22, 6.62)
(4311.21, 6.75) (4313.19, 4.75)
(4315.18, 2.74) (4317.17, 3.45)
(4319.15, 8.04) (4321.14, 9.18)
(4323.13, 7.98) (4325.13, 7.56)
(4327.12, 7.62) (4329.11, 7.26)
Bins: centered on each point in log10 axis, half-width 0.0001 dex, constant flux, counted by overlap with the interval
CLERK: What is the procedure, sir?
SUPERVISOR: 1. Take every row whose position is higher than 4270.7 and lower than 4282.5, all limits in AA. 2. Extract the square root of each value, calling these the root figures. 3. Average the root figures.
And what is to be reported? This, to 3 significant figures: 2.65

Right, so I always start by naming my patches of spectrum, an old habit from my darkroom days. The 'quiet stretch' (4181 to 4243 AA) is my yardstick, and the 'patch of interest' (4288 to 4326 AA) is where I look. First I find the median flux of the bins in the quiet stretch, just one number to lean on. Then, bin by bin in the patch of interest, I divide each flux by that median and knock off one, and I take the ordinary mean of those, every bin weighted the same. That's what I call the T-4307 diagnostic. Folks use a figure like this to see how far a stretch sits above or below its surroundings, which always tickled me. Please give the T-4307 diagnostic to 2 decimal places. -0.10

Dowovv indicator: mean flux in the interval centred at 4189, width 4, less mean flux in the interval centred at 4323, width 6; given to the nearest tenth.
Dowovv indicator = -1.1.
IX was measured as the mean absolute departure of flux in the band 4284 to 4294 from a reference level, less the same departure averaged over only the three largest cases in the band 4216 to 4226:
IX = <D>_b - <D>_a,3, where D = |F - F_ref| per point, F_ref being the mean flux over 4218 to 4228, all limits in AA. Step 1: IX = 0.28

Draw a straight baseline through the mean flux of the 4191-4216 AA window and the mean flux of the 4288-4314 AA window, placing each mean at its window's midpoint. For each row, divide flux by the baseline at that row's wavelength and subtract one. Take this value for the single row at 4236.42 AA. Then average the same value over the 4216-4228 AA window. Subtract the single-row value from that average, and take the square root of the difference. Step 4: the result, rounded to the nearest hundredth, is 0.16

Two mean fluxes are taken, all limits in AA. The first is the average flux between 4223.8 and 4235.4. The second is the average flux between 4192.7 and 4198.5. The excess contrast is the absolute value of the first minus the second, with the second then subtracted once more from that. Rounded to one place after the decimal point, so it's -7.2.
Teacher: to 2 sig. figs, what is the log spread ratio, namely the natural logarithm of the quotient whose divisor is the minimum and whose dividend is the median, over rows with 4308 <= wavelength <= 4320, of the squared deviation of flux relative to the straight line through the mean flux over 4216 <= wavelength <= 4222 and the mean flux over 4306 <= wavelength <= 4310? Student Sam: 4.2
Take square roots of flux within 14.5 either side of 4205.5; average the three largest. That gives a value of 2.772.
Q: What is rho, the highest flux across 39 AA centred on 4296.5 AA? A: 7.77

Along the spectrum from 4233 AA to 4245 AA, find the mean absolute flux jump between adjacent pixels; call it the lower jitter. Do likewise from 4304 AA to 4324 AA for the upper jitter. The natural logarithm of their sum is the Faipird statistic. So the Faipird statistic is 0.5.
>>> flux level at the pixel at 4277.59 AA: 7.77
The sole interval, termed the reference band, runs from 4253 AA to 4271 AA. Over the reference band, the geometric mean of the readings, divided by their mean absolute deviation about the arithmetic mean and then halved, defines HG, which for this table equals 15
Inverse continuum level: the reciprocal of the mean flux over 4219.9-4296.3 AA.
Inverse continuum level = 0.141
